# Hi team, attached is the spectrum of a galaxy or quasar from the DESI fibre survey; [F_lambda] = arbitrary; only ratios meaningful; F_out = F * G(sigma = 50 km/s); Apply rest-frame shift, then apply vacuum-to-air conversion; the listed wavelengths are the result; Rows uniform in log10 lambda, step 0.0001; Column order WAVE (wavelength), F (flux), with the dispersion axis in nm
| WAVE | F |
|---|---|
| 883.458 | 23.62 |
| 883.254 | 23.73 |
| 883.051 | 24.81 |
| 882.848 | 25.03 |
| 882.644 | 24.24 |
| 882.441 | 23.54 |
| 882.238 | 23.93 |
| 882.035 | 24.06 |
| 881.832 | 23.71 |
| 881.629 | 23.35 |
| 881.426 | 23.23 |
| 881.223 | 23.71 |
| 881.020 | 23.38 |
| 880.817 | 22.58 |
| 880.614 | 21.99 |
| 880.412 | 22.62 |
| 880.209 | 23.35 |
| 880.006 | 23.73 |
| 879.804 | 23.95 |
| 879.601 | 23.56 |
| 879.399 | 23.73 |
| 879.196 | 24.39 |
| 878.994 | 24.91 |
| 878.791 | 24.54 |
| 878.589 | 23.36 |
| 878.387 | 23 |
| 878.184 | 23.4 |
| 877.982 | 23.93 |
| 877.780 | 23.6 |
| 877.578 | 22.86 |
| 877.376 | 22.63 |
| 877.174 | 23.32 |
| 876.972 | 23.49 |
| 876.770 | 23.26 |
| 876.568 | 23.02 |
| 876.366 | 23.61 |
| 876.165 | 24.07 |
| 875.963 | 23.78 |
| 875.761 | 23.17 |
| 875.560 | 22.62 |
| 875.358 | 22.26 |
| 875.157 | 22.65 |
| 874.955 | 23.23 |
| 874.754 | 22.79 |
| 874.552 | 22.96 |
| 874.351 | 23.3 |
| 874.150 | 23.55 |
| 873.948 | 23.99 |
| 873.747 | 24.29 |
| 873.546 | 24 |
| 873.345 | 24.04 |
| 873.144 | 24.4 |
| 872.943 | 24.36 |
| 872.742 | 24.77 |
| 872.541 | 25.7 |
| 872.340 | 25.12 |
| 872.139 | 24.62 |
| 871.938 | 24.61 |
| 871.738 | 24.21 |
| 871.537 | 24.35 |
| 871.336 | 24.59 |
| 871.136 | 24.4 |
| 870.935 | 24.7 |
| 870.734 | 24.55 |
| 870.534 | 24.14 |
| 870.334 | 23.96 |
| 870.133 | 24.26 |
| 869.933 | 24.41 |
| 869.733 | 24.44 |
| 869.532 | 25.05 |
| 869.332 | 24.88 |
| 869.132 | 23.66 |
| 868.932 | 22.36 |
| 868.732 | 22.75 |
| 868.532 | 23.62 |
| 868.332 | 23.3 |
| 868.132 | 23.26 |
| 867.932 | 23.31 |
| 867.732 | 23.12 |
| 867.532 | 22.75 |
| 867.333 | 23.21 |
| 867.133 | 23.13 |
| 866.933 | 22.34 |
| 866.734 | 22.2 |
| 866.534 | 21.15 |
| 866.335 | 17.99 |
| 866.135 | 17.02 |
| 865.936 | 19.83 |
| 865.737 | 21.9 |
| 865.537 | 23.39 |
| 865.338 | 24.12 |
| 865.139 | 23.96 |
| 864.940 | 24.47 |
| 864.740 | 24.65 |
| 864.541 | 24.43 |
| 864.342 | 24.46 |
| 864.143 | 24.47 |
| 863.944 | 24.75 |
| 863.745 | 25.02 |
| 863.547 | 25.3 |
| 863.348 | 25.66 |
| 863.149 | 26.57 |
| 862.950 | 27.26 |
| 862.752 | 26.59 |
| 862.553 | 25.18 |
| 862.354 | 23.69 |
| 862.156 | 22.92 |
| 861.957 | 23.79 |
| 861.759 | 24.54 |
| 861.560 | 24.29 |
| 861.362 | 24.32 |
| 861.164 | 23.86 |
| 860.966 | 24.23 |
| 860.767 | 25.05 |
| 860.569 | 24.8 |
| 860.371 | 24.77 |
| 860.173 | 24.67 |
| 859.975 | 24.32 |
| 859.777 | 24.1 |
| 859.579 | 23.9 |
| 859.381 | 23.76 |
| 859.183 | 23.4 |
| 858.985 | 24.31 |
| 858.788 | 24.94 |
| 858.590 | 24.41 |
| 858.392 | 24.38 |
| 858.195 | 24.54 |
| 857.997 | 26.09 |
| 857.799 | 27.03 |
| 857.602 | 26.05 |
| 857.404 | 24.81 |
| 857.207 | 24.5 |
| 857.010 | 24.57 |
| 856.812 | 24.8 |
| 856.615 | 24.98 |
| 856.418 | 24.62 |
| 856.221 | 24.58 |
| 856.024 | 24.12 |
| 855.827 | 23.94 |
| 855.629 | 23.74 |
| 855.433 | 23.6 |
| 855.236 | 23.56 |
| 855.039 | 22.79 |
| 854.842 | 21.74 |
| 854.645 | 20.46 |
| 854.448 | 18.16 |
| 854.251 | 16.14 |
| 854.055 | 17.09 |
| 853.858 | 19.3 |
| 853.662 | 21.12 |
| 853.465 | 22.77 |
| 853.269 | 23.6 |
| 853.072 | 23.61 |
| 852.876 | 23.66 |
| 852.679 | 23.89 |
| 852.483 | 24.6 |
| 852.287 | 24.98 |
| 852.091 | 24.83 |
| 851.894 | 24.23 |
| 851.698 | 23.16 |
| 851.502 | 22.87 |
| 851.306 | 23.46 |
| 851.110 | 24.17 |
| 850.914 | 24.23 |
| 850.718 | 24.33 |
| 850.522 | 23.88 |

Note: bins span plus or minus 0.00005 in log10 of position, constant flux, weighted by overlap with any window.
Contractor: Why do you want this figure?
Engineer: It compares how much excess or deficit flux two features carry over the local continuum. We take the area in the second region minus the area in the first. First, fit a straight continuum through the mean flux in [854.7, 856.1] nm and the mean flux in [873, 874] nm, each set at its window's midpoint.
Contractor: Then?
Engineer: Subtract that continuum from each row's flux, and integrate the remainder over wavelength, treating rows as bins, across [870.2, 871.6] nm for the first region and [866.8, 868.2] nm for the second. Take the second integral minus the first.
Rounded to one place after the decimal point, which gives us -1.7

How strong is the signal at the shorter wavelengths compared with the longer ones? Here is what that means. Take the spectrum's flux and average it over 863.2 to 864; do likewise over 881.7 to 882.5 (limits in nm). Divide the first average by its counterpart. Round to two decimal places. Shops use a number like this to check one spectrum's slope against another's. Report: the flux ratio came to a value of 1.06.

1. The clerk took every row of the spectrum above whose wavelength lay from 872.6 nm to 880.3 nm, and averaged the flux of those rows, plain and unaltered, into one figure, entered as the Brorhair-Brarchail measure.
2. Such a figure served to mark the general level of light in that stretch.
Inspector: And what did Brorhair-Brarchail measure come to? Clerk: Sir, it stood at 23.6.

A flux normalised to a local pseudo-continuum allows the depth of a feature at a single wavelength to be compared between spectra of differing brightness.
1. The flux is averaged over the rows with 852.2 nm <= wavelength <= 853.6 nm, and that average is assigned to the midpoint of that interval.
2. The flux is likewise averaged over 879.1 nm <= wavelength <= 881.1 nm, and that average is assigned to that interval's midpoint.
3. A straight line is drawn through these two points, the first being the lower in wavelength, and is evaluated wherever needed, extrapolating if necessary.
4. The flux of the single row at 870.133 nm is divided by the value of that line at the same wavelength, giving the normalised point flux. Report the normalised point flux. 1.03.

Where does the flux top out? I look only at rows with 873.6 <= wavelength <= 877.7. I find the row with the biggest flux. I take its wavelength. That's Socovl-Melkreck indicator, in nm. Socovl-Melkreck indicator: 873.747 nm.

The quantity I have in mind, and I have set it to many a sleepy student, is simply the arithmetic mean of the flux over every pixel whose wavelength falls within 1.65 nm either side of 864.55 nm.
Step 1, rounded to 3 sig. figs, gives 24.0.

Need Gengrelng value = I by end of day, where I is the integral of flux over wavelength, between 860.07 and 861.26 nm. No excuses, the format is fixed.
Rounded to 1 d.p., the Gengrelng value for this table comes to 29.2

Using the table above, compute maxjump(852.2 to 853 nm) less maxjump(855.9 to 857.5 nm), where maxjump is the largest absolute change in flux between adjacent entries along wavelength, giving 0.25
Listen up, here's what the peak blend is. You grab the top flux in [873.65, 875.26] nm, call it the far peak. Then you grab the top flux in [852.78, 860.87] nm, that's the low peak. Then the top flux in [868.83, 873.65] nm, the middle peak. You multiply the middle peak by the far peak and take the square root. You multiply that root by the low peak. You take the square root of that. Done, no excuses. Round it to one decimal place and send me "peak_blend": 26.0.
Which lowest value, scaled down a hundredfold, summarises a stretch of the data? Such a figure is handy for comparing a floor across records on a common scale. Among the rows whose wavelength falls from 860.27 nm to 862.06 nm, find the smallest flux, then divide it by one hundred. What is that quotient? 0.238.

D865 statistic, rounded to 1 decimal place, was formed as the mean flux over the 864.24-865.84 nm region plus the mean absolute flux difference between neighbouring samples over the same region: 24.4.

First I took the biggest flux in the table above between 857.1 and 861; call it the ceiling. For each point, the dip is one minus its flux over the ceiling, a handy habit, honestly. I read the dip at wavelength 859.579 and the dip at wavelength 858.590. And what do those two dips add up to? 0.21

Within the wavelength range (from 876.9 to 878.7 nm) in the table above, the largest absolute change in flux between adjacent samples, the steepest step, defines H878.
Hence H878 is 0.7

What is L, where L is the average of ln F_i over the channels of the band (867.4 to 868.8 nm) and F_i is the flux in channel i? 3.14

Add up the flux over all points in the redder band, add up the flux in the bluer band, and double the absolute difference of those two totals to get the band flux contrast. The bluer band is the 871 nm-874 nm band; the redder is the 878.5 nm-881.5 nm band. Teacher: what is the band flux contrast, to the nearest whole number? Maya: 29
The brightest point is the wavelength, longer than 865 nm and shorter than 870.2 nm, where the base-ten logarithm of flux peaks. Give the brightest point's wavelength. 869.532 nm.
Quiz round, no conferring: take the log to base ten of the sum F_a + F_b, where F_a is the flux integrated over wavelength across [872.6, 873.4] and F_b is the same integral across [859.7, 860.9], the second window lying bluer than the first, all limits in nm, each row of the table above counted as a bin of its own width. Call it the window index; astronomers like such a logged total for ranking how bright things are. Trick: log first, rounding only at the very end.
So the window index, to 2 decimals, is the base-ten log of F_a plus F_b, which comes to 1.69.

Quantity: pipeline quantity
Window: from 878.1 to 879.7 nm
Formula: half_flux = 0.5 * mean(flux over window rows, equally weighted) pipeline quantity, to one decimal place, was 11.9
